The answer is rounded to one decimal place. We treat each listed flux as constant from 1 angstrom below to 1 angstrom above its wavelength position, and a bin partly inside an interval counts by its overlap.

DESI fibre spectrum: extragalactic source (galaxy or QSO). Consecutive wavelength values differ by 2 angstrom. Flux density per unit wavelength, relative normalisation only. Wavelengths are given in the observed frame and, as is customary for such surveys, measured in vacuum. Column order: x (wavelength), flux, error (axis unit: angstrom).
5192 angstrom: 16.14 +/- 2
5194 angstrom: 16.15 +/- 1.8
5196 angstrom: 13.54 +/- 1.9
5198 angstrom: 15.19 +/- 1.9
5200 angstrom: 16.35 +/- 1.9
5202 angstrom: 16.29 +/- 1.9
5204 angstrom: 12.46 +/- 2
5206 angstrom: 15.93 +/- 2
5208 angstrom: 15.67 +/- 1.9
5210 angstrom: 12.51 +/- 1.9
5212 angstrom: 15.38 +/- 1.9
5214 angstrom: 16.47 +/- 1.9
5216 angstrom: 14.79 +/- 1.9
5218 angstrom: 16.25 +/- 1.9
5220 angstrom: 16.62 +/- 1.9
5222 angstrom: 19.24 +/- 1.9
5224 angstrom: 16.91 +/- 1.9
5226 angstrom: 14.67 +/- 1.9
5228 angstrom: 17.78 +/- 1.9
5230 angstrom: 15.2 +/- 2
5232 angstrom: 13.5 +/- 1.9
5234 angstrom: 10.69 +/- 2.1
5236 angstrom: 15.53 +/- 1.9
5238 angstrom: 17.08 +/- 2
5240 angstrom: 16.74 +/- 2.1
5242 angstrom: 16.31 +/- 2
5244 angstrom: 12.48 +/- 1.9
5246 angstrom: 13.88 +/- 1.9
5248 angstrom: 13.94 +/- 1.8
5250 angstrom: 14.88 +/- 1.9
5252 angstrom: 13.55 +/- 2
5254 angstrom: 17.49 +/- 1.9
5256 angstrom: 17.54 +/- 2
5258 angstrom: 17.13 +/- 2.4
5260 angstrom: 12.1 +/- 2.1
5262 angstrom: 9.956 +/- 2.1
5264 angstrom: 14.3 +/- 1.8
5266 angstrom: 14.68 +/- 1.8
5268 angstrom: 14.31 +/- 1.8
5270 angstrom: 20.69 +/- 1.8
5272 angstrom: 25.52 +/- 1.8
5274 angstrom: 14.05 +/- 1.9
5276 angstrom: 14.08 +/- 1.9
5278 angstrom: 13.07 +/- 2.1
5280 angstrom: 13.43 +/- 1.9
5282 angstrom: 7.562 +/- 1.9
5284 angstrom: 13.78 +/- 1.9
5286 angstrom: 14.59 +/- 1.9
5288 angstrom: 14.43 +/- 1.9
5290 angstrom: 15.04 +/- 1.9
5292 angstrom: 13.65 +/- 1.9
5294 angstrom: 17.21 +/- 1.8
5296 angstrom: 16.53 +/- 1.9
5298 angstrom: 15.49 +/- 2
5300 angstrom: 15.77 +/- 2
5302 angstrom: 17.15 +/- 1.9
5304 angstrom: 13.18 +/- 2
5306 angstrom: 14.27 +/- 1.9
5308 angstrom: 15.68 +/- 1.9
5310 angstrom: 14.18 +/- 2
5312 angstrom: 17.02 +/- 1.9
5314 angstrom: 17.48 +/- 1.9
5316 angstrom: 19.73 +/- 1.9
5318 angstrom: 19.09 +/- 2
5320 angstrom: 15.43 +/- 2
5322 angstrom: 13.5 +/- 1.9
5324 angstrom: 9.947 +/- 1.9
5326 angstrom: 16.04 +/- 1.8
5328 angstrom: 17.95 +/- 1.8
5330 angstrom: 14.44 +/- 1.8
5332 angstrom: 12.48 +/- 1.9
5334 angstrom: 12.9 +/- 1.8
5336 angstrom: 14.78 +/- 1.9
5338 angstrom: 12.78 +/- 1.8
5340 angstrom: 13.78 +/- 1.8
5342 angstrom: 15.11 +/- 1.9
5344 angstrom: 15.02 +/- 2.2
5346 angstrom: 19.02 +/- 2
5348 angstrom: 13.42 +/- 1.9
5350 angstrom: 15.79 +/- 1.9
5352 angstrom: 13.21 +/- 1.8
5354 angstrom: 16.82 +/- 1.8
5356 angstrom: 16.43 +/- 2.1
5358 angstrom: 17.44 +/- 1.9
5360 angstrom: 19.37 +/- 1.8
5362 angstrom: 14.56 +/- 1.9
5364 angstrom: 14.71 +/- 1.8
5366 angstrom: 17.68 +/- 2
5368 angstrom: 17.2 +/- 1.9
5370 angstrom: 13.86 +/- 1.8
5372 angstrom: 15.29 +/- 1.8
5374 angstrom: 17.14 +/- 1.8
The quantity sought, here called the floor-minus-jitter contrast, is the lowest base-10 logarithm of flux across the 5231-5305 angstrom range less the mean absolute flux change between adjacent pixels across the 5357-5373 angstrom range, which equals -1.3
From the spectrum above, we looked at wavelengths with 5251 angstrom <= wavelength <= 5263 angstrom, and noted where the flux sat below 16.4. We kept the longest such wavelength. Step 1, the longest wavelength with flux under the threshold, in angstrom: 5262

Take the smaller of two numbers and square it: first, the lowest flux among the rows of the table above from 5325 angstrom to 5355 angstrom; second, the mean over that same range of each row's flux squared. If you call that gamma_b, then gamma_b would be 156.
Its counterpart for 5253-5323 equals 57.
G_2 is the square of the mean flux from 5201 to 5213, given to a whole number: 216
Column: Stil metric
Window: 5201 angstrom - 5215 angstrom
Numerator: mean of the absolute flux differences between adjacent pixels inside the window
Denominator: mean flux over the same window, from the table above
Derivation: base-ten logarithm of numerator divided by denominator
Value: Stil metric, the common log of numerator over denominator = -0.79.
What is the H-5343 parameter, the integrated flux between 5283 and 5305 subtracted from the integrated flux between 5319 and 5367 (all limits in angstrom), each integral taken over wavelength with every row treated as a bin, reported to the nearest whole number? 392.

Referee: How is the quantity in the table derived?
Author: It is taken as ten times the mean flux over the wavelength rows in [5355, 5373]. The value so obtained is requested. 163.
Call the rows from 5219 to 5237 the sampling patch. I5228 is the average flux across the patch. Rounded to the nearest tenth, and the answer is 15.6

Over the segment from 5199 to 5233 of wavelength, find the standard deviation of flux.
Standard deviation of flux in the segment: 1.7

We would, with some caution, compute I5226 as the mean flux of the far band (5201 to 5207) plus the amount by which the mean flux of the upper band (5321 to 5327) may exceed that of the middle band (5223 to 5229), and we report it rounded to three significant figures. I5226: 11.6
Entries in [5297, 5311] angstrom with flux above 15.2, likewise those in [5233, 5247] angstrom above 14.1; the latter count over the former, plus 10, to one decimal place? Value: 11.0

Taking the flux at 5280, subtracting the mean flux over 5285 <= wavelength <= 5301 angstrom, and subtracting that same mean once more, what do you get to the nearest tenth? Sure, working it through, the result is -17.2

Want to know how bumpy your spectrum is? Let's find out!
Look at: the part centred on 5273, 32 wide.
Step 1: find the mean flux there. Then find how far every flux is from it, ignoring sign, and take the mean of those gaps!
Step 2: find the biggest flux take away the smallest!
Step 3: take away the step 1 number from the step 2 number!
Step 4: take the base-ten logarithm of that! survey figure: 1.2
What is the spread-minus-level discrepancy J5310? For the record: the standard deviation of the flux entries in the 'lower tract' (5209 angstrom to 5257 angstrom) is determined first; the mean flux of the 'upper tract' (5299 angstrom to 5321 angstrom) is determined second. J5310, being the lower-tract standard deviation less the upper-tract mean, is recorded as -14.3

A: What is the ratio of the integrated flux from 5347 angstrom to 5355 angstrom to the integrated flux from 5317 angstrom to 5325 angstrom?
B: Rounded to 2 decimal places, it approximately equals 1.02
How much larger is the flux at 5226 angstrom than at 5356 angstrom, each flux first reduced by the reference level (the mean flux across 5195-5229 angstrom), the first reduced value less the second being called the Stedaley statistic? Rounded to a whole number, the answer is -2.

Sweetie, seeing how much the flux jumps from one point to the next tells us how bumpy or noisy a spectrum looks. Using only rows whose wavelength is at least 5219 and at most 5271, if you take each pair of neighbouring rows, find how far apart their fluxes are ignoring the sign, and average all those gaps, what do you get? 2.21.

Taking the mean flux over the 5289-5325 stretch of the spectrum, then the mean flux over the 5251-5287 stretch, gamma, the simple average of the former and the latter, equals 15.23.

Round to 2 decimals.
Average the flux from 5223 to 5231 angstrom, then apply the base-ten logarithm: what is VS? 1.21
